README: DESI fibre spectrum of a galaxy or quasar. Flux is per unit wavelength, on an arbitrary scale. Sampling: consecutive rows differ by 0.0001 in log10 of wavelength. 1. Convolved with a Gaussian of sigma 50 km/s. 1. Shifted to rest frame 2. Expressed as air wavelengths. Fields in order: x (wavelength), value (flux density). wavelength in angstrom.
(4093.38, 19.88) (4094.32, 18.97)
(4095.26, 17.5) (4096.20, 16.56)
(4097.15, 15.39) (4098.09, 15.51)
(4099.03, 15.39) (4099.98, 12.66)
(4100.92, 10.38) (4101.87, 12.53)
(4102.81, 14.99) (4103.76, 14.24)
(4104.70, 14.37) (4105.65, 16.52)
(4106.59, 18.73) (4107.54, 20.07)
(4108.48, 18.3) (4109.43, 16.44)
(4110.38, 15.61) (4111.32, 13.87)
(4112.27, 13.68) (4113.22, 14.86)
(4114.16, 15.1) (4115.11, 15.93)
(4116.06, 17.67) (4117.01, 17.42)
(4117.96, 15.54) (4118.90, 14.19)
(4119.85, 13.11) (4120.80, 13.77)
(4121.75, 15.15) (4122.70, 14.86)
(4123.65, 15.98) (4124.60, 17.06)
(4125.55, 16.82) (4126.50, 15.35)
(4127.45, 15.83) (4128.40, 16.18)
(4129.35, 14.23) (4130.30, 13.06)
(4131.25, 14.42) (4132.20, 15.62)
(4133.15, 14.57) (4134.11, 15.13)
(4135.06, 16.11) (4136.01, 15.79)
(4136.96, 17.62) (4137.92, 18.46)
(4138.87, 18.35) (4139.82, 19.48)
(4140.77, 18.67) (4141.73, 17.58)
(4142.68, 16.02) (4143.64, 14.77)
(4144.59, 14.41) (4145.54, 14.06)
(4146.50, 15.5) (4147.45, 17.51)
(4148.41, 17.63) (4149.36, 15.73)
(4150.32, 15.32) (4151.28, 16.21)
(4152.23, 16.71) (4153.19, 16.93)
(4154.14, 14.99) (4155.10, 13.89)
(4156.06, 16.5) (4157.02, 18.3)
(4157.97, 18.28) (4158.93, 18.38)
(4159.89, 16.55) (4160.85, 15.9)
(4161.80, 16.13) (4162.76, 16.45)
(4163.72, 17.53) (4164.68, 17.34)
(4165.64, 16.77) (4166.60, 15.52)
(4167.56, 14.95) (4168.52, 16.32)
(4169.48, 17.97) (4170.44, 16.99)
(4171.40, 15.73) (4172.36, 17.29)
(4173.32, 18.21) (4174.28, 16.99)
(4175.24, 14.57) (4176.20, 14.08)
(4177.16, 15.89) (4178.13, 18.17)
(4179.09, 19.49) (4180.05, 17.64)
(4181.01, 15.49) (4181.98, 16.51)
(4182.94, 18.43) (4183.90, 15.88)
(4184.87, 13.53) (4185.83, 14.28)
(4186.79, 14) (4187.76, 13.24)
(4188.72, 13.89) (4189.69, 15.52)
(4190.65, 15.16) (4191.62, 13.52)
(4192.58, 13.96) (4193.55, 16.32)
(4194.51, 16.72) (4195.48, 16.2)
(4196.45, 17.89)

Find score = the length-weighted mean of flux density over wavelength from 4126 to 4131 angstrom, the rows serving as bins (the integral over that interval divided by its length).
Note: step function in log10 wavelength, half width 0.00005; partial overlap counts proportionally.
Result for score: 14.9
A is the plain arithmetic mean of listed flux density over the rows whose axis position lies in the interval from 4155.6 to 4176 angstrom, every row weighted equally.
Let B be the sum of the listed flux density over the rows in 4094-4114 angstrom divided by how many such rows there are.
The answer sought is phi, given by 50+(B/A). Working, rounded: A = 16.8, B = 15.55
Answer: 50.9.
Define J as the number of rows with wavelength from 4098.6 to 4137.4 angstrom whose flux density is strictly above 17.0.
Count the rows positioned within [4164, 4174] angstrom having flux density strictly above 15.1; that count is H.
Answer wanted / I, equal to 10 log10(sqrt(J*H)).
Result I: 9.0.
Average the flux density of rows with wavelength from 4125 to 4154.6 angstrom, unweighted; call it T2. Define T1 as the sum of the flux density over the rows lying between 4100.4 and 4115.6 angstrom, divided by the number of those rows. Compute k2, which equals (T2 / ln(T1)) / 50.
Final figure 0.118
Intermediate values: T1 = 15.4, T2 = 16.1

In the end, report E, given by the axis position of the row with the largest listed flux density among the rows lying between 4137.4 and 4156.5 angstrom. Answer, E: 4139.82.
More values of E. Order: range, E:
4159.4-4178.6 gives 4173.32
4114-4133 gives 4116.06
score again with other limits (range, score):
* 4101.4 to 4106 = 14.5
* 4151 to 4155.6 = 15.7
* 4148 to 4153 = 16.3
